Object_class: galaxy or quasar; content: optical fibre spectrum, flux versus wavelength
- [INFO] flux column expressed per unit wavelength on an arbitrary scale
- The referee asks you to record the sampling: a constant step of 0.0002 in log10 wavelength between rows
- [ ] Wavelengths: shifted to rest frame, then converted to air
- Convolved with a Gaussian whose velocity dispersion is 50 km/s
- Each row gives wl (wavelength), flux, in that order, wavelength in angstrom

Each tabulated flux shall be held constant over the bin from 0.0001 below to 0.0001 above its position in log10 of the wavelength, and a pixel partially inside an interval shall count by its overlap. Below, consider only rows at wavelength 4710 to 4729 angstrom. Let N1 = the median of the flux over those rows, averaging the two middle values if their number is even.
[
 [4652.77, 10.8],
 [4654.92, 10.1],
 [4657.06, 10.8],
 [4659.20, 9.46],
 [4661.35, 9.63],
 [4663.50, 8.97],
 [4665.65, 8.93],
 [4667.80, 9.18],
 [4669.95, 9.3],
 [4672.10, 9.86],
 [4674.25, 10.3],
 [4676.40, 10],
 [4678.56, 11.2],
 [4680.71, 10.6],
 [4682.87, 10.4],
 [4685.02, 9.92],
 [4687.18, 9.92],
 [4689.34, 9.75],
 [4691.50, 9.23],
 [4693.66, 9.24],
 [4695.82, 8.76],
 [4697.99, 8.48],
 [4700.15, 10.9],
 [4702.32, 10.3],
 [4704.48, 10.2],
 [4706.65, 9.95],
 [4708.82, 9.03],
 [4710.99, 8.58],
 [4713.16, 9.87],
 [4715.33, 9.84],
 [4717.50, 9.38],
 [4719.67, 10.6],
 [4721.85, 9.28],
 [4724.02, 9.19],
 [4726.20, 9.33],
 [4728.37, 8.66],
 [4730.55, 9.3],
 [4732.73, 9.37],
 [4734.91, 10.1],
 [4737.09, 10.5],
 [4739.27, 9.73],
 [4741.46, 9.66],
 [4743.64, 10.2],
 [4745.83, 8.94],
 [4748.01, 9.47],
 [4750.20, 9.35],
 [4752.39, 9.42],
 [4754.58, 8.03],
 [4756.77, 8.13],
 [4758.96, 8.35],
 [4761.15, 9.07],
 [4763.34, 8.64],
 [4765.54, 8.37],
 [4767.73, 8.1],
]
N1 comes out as 9.33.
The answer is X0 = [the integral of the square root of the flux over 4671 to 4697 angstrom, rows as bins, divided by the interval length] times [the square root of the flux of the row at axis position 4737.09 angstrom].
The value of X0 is 10.2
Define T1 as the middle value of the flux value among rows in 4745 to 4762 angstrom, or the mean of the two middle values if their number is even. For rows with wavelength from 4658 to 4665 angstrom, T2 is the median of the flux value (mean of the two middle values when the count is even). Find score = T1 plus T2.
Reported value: 18.5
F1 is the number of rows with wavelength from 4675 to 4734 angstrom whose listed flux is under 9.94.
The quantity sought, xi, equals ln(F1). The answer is 2.89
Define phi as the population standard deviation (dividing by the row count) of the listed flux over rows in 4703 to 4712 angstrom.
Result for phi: 0.66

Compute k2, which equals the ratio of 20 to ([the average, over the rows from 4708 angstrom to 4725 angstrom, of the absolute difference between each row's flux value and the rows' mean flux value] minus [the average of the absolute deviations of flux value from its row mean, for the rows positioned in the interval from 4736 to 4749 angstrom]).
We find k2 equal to 270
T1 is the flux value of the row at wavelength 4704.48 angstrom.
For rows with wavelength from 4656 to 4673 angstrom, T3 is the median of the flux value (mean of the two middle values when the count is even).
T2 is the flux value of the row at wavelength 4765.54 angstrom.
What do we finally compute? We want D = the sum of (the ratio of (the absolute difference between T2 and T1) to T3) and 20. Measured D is 20.2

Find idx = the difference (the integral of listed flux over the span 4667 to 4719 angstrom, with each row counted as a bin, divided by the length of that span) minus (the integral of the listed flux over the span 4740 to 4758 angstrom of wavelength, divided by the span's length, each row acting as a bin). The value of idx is 0.62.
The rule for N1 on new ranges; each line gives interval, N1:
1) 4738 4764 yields 9.21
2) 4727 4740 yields 9.55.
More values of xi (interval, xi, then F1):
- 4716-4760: 2.77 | 16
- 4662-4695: 2.30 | 10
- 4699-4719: 1.61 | 5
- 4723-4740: 1.79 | 6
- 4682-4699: 1.95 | 7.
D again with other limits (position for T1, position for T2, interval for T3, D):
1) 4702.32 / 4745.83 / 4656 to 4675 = 20.1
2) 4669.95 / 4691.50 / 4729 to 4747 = 20.0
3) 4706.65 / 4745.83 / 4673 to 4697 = 20.1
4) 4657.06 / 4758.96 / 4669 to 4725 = 20.2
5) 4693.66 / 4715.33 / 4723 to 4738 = 20.1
